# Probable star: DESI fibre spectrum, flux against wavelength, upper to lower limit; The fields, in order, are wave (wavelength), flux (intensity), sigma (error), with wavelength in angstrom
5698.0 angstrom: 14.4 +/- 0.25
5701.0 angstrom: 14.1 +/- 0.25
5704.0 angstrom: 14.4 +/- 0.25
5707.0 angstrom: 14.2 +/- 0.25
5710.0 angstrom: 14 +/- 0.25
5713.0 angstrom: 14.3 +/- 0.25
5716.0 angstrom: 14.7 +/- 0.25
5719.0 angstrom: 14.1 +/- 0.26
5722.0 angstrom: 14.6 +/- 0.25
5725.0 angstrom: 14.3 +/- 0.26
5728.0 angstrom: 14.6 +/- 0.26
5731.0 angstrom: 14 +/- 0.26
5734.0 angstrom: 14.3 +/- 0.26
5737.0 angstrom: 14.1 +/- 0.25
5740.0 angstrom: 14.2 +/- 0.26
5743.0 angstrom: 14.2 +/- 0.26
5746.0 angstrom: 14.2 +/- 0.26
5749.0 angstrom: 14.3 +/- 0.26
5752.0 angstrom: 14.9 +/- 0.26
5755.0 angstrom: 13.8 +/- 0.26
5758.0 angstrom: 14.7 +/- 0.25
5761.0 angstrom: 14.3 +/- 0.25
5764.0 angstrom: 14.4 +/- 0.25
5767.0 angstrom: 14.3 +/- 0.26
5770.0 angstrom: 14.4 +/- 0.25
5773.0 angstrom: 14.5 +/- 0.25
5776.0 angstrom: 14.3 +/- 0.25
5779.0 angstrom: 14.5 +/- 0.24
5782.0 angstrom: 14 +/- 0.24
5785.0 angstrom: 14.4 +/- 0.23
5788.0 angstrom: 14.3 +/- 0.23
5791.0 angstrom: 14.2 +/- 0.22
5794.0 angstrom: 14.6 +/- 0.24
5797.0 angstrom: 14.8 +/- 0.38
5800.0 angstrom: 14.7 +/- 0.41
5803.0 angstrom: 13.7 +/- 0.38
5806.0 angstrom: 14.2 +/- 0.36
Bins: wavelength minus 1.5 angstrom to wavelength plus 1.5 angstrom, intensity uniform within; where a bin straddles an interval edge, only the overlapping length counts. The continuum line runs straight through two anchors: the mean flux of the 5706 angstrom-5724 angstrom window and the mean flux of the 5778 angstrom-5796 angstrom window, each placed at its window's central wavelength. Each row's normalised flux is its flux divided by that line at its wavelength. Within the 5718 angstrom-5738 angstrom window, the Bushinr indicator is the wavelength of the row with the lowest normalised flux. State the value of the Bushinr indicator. 5731.0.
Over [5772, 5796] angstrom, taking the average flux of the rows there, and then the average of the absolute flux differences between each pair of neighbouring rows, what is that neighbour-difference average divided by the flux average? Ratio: 0.019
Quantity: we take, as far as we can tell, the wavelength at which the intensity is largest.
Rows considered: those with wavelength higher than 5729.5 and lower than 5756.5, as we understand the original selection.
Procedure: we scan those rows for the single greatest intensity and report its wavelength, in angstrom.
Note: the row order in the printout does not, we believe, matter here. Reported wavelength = 5752.0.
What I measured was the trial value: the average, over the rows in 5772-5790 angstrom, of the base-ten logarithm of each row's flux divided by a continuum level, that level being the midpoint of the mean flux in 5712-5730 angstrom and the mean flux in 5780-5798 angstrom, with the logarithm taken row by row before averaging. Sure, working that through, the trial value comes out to -0.0023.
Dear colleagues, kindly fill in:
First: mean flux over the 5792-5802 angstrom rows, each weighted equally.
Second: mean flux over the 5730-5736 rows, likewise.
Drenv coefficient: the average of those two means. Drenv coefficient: 14.4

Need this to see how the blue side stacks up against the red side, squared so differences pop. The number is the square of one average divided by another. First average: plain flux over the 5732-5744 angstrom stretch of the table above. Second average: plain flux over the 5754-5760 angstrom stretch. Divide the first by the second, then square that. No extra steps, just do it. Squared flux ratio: 0.99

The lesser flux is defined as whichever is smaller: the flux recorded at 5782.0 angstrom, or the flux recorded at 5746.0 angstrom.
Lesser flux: 14.0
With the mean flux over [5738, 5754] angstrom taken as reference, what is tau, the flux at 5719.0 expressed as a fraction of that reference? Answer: 0.98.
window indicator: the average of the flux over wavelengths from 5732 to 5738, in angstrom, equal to 14.2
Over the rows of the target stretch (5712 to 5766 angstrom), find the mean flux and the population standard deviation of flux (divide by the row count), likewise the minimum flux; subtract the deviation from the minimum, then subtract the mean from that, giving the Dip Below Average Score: -0.80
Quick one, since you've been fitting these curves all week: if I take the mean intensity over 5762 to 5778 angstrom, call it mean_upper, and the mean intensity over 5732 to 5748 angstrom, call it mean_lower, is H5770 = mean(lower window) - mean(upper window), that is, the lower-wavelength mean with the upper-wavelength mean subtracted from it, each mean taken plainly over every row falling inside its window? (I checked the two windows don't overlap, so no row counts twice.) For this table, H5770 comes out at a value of -0.18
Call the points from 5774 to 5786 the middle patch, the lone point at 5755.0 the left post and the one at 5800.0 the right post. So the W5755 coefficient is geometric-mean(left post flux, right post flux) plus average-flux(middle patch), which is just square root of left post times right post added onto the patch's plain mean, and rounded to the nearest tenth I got 28.5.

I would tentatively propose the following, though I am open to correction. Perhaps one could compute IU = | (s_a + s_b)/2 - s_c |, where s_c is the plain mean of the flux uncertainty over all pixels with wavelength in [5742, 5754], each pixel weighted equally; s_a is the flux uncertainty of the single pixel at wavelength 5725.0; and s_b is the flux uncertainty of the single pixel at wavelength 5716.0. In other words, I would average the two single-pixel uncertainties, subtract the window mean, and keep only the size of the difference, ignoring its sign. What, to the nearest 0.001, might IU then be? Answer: 0.005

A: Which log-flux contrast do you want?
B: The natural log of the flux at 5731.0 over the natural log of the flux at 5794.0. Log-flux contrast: 0.98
